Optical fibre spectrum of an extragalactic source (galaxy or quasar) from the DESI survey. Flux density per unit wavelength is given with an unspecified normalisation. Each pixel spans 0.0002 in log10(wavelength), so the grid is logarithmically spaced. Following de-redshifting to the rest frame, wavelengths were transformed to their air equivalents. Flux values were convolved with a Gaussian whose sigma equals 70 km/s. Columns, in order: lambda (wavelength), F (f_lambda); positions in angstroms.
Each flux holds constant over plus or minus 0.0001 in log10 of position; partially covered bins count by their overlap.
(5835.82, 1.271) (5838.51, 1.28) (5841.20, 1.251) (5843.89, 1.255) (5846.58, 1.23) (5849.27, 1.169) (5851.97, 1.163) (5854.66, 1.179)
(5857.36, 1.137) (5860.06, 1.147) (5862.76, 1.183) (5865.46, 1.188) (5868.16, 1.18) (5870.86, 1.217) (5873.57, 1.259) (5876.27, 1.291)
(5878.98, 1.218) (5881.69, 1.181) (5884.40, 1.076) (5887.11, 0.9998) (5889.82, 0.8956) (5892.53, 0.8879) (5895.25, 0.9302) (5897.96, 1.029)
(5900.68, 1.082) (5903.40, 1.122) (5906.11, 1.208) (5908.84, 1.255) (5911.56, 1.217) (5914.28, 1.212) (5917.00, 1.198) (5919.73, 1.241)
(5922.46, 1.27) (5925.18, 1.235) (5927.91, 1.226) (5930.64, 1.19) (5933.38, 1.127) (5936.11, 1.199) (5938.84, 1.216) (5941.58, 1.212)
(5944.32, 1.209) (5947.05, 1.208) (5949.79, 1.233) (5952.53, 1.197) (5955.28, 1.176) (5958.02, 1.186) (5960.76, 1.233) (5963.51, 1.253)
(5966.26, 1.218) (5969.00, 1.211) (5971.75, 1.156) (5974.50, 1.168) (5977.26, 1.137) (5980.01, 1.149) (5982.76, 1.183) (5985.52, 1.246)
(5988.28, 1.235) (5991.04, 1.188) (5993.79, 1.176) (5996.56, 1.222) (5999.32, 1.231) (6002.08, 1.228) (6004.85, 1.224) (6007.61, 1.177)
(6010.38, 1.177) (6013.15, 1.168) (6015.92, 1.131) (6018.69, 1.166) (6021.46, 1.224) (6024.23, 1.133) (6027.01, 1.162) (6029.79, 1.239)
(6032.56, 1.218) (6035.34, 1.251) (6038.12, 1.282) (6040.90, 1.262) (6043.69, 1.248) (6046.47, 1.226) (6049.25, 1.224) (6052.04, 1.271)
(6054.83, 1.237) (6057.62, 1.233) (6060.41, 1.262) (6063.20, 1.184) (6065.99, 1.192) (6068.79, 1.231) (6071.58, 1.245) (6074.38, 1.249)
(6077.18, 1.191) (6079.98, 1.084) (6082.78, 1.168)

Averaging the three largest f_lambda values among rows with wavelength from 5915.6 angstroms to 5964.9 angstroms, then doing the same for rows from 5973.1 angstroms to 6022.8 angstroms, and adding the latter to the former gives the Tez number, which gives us 2.492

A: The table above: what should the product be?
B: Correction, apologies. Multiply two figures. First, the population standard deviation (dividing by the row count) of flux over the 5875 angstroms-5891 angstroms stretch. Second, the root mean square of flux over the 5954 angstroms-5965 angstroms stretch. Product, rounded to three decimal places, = 0.163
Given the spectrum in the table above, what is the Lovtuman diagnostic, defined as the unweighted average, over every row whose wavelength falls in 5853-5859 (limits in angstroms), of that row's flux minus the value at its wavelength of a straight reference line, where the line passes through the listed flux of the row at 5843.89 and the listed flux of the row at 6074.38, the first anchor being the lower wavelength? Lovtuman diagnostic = -0.10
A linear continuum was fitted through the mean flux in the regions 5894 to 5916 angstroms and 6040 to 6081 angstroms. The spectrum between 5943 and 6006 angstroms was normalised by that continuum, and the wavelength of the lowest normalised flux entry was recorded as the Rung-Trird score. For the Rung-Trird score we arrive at 5977.26 angstroms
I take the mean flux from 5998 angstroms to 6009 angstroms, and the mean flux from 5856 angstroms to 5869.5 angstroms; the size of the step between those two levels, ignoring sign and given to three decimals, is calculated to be 0.048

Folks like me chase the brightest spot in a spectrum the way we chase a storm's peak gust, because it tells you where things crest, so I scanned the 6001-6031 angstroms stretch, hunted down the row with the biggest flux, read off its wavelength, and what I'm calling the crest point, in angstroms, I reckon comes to 6029.79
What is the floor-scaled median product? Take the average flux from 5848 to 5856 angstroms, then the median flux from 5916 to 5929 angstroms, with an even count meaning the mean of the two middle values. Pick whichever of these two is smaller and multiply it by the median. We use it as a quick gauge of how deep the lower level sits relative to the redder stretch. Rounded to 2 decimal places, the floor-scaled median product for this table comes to 1.45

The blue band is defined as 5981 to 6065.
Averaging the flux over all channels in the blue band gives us 1.21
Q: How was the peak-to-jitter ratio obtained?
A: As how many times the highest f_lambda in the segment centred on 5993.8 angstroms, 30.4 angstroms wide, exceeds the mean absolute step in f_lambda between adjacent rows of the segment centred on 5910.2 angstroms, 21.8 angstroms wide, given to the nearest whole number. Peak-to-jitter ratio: 32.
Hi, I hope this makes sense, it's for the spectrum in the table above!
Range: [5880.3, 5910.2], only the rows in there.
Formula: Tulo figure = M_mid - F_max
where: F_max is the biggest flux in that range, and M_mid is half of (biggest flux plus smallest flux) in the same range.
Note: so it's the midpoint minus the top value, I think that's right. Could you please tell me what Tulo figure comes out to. -0.18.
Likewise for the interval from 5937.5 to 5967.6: -0.04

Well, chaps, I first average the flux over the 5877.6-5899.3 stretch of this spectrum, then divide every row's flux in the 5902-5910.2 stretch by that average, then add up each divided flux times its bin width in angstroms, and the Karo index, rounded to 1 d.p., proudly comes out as 9.5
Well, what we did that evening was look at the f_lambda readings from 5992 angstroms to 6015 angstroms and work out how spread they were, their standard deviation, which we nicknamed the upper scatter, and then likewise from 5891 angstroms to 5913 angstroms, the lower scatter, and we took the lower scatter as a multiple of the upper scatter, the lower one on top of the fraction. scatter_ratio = 4.8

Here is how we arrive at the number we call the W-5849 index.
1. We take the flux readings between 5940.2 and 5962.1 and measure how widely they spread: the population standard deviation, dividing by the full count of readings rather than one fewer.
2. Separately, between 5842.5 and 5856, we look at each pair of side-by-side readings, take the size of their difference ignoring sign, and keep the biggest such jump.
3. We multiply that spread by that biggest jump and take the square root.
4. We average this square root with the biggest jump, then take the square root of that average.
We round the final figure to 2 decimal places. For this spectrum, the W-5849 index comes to 0.22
